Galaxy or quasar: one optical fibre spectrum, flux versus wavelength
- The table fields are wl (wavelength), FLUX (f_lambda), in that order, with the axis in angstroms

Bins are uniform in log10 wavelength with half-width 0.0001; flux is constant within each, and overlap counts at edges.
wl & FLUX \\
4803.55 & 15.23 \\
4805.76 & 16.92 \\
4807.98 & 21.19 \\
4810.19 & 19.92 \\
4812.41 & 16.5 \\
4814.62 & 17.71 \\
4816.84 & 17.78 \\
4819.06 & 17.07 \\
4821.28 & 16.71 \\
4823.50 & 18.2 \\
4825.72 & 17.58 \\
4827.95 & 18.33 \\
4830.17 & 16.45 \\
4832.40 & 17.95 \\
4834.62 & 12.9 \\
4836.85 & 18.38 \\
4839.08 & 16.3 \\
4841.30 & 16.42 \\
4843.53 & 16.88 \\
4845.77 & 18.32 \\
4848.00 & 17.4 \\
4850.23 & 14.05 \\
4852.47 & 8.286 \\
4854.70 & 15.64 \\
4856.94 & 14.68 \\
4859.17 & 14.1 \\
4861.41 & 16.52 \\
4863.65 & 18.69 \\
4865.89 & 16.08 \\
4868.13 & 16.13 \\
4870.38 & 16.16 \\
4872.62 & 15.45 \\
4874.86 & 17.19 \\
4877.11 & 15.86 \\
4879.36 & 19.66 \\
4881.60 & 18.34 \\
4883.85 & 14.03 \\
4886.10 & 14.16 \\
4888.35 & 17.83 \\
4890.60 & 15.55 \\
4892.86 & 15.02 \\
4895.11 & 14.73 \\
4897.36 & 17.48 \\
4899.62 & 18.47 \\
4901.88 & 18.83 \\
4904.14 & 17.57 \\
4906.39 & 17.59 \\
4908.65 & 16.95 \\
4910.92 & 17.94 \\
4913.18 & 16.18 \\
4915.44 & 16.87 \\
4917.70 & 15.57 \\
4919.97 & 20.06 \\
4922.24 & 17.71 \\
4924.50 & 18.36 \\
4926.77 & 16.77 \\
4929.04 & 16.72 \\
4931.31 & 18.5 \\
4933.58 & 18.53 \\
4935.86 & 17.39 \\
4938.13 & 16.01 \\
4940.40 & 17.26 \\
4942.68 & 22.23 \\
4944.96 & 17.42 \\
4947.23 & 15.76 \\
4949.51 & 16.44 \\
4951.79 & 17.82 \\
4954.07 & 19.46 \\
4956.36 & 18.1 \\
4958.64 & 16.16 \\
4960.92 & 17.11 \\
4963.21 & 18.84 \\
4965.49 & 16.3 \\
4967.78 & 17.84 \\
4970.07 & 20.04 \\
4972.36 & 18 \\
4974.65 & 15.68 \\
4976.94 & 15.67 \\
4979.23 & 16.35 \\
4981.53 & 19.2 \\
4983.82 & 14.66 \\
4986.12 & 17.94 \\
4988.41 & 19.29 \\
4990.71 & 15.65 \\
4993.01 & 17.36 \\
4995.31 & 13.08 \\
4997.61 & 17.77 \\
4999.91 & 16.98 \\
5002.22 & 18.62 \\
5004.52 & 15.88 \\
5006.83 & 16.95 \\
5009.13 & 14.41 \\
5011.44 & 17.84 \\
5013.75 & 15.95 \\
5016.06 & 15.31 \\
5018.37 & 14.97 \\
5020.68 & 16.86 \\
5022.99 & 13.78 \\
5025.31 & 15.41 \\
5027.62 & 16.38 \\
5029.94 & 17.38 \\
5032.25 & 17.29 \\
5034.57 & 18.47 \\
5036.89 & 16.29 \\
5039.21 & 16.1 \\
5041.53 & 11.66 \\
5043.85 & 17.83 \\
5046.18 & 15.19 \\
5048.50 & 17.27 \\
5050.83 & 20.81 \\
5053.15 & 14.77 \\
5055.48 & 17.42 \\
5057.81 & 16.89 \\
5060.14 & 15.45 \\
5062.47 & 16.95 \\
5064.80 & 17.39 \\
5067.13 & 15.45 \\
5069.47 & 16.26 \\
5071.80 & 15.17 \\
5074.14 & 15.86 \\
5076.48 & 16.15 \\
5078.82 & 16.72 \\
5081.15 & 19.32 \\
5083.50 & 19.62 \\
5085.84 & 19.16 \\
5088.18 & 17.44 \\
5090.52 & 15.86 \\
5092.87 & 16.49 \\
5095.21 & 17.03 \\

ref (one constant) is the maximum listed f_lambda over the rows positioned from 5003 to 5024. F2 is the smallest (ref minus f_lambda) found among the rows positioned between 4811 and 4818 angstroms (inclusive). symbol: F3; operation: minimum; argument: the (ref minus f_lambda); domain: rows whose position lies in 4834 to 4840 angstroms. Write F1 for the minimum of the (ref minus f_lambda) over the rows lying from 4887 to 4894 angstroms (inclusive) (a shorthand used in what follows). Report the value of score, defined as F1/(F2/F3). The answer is -0.1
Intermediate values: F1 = 0.0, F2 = 0.06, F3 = -0.54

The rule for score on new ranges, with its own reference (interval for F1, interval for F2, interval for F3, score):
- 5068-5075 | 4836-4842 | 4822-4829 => 1.4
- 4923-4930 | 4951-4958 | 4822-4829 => -0.2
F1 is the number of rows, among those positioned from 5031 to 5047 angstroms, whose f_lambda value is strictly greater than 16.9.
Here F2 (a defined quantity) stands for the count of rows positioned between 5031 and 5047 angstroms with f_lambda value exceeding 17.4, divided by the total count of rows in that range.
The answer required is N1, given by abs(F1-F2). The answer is 2.7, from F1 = 3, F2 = 0.29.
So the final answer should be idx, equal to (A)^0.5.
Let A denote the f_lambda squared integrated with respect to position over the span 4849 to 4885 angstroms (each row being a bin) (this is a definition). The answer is 95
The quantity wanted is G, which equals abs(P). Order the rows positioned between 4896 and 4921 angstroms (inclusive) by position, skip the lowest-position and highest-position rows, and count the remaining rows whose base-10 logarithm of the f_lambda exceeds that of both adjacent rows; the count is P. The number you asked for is 4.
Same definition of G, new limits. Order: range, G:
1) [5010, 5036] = 2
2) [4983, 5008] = 4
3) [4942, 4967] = 2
